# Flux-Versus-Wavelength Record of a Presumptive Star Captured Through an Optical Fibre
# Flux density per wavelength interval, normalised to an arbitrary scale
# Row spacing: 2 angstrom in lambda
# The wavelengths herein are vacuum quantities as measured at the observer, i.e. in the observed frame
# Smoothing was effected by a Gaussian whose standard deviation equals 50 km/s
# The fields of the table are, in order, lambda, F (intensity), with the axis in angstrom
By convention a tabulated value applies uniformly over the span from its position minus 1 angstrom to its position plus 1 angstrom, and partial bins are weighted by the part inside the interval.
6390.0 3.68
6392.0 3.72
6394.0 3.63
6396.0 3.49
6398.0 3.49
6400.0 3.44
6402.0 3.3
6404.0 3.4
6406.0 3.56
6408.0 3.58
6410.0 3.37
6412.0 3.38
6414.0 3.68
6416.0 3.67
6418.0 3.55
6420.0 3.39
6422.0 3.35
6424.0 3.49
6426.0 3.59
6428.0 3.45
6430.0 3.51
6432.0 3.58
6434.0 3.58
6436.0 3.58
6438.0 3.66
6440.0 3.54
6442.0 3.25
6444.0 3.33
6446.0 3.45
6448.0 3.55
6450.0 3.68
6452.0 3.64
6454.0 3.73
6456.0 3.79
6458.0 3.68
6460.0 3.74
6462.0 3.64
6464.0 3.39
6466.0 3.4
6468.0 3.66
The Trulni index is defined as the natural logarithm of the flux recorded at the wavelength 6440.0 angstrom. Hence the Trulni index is 1.26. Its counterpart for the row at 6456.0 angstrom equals 1.33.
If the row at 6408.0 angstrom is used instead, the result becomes 1.28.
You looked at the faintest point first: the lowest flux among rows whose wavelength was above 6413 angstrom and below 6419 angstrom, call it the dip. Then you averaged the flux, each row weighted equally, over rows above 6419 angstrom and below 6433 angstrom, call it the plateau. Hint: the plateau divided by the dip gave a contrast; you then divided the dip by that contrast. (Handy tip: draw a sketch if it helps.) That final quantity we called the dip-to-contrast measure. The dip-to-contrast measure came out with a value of 3.6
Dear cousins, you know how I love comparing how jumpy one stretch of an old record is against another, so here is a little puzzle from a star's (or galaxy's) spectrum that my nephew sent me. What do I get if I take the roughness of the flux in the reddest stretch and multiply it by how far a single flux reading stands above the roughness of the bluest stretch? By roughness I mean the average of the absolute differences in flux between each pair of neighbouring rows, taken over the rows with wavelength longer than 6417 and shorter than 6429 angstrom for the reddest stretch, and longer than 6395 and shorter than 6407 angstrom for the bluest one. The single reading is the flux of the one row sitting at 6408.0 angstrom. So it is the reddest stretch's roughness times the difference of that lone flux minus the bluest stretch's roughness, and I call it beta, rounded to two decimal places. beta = 0.40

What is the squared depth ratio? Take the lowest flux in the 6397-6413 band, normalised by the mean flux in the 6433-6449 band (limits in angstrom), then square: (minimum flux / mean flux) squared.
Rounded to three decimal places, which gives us 0.893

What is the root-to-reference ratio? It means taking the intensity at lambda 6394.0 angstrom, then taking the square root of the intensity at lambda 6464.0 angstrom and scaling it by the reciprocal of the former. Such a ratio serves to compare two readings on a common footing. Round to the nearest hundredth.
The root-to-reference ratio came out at 0.51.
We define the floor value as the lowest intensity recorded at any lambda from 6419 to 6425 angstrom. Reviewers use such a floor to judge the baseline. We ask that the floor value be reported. 3.35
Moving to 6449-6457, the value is 3.64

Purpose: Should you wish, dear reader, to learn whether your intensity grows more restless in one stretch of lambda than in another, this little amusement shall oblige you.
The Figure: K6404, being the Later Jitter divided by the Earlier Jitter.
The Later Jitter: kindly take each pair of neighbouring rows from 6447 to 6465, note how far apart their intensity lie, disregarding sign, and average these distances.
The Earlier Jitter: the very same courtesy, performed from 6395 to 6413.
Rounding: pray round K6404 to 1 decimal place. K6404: 1.2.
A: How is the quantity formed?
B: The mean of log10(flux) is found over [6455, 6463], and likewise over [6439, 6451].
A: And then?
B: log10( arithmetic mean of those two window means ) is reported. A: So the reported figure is -0.256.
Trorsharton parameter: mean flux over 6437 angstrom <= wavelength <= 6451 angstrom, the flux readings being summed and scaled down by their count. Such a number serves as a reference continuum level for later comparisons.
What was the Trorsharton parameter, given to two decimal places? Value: 3.49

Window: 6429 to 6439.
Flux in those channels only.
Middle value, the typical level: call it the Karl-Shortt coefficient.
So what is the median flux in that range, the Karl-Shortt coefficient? 3.58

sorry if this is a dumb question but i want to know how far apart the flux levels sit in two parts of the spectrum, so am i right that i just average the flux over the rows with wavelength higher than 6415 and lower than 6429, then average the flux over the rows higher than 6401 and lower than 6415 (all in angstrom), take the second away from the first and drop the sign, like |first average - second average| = 0.03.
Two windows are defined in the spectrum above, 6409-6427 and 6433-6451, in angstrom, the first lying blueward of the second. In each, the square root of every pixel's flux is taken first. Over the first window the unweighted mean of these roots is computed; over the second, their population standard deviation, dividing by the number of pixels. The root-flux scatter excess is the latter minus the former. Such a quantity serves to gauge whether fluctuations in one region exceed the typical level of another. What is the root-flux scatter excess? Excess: -1.833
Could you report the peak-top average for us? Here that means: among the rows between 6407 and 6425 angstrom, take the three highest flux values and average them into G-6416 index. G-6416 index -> 3.64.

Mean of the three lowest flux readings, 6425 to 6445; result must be 3.34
